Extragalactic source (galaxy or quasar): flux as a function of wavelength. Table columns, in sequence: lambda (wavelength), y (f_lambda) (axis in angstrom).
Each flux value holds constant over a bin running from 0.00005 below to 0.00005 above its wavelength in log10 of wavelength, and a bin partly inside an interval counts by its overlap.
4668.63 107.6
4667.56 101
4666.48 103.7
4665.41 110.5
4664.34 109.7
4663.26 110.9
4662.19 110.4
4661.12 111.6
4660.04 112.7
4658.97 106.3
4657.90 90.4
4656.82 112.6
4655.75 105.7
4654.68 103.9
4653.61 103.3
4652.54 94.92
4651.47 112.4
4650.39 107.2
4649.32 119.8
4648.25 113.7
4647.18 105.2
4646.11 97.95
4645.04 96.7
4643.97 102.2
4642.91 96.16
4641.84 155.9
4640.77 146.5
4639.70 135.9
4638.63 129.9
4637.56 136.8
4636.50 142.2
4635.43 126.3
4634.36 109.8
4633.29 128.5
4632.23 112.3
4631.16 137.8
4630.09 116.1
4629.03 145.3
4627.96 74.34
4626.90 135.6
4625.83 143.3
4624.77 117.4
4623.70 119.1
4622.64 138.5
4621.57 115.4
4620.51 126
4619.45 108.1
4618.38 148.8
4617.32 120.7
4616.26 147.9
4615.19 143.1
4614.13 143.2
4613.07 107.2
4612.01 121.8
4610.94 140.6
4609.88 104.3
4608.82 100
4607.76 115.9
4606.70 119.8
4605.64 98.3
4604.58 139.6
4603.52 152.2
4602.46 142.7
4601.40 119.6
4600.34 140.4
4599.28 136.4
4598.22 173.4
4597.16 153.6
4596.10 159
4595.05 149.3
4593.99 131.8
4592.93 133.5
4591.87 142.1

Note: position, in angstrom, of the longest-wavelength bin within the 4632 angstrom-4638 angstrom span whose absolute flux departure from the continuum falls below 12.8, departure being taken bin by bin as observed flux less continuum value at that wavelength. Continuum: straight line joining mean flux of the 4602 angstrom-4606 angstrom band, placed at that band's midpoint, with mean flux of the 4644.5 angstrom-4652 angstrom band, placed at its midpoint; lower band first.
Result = 4635.43 angstrom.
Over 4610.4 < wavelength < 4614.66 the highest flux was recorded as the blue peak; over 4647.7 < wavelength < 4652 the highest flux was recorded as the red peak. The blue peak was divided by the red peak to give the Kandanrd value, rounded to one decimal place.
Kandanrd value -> 1.2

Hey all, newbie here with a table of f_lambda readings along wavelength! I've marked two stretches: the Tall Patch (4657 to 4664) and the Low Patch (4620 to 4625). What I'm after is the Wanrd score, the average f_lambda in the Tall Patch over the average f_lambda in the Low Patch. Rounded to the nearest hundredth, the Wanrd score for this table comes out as 0.87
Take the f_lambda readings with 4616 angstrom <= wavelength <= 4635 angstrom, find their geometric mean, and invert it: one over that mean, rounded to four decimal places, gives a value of 0.0081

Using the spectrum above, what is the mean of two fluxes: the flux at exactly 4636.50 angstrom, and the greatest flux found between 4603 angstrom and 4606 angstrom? 147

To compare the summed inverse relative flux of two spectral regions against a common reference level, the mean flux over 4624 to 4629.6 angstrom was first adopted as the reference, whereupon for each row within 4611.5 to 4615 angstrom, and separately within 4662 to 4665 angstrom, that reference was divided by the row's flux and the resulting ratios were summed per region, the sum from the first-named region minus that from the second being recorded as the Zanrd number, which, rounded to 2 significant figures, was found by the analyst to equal -0.33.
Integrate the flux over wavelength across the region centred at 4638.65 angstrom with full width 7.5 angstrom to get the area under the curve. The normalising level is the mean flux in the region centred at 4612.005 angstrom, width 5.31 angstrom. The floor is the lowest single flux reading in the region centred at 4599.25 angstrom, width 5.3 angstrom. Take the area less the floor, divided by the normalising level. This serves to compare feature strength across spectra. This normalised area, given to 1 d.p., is 7.5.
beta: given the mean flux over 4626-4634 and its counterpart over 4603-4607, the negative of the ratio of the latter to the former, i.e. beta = -1.05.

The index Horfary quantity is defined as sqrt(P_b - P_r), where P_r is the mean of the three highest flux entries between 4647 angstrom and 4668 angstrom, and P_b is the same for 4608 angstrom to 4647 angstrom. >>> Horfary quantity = 6.0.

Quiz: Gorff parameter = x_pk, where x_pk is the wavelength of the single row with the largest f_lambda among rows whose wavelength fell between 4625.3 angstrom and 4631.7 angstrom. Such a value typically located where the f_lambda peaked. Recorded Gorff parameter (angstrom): 4629.03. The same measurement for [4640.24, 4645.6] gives 4641.84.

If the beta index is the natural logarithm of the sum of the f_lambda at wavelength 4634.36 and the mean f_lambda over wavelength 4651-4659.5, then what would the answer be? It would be 5.36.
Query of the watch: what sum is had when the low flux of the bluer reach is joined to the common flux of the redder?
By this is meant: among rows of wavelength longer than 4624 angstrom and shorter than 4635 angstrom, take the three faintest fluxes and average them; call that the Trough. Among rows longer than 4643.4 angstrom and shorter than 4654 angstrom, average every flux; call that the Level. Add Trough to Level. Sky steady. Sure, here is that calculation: 204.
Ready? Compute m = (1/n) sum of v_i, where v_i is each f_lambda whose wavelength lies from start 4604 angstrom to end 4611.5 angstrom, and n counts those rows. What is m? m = 117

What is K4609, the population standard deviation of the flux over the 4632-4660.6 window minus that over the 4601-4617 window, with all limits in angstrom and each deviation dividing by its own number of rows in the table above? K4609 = -1.2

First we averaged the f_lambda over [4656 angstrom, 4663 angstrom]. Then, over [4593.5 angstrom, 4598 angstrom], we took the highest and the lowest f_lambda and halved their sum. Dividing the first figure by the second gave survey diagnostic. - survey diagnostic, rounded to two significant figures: 0.74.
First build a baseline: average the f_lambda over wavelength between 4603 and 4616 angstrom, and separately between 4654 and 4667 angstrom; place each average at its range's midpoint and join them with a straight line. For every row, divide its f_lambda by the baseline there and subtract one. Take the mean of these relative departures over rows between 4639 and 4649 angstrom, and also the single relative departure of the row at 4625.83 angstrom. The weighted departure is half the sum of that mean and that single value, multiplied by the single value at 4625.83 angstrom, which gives 0.025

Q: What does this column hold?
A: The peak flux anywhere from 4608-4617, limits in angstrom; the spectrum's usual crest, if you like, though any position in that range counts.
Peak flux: 147.9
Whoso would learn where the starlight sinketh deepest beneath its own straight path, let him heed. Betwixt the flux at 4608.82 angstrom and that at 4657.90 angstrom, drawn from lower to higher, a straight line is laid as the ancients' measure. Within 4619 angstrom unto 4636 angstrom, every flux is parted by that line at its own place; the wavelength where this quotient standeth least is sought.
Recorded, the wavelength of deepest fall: 4627.96 angstrom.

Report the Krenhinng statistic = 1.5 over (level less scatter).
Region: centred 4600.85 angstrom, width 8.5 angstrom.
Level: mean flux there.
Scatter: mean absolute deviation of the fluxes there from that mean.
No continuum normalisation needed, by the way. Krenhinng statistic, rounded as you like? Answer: 0.0112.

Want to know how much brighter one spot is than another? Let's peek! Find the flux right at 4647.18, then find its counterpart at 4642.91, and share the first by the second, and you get 1.09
